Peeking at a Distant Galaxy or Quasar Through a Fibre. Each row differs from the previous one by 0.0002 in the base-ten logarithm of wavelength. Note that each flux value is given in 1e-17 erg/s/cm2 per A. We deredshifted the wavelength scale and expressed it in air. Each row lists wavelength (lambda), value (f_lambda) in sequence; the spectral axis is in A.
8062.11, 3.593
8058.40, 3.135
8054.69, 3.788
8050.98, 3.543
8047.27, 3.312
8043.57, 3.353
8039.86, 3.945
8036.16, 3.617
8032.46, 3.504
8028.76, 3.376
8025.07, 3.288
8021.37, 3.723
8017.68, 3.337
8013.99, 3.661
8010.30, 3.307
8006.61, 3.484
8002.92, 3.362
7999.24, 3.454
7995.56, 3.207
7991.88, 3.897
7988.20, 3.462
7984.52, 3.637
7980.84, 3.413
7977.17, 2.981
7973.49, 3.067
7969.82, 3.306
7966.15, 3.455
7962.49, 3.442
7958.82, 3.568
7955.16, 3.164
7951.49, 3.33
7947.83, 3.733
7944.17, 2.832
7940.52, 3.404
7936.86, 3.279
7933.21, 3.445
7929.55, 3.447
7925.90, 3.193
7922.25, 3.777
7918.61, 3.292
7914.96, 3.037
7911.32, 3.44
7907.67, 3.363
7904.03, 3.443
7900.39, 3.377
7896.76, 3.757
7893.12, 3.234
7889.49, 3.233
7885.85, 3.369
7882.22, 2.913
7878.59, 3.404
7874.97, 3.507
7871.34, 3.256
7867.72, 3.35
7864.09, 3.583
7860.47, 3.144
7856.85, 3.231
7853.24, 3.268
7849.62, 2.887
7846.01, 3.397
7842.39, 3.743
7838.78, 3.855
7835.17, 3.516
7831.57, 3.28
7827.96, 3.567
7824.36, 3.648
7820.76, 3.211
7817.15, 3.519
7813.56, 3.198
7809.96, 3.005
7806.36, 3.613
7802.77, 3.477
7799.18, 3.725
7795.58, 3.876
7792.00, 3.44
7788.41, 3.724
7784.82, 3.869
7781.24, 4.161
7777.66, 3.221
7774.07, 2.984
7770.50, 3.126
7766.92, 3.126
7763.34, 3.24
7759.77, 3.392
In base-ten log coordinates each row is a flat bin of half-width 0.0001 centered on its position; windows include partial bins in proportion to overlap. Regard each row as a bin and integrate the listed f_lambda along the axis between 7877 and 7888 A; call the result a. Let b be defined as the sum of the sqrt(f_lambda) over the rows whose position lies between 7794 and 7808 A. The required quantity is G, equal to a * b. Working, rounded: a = 35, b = 7.7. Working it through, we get 272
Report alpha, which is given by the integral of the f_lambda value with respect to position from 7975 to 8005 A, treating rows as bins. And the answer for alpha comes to 103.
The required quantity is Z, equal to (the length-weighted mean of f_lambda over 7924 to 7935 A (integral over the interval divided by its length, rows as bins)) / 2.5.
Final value 1.345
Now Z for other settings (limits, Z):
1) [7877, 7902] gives 1.330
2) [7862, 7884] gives 1.333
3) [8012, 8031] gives 1.391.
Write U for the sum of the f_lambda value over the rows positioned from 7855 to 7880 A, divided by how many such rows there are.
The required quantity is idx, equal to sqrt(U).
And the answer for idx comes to 1.83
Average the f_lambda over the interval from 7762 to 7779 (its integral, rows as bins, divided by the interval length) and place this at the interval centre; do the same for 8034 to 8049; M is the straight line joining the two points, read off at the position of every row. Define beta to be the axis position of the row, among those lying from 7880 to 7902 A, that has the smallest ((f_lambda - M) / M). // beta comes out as 7882.22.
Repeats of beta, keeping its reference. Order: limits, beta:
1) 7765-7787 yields 7774.07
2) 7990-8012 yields 7995.56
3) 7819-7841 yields 7820.76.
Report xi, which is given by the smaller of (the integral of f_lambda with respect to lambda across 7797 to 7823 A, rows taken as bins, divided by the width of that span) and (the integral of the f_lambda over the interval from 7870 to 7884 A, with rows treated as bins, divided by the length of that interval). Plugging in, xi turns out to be 3.27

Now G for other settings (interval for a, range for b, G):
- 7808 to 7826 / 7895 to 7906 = 336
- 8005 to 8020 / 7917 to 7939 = 574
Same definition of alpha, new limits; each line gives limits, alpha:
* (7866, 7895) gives 95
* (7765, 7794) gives 100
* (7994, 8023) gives 100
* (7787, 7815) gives 98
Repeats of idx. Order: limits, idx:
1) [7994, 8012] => 1.83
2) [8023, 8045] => 1.87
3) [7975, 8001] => 1.85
